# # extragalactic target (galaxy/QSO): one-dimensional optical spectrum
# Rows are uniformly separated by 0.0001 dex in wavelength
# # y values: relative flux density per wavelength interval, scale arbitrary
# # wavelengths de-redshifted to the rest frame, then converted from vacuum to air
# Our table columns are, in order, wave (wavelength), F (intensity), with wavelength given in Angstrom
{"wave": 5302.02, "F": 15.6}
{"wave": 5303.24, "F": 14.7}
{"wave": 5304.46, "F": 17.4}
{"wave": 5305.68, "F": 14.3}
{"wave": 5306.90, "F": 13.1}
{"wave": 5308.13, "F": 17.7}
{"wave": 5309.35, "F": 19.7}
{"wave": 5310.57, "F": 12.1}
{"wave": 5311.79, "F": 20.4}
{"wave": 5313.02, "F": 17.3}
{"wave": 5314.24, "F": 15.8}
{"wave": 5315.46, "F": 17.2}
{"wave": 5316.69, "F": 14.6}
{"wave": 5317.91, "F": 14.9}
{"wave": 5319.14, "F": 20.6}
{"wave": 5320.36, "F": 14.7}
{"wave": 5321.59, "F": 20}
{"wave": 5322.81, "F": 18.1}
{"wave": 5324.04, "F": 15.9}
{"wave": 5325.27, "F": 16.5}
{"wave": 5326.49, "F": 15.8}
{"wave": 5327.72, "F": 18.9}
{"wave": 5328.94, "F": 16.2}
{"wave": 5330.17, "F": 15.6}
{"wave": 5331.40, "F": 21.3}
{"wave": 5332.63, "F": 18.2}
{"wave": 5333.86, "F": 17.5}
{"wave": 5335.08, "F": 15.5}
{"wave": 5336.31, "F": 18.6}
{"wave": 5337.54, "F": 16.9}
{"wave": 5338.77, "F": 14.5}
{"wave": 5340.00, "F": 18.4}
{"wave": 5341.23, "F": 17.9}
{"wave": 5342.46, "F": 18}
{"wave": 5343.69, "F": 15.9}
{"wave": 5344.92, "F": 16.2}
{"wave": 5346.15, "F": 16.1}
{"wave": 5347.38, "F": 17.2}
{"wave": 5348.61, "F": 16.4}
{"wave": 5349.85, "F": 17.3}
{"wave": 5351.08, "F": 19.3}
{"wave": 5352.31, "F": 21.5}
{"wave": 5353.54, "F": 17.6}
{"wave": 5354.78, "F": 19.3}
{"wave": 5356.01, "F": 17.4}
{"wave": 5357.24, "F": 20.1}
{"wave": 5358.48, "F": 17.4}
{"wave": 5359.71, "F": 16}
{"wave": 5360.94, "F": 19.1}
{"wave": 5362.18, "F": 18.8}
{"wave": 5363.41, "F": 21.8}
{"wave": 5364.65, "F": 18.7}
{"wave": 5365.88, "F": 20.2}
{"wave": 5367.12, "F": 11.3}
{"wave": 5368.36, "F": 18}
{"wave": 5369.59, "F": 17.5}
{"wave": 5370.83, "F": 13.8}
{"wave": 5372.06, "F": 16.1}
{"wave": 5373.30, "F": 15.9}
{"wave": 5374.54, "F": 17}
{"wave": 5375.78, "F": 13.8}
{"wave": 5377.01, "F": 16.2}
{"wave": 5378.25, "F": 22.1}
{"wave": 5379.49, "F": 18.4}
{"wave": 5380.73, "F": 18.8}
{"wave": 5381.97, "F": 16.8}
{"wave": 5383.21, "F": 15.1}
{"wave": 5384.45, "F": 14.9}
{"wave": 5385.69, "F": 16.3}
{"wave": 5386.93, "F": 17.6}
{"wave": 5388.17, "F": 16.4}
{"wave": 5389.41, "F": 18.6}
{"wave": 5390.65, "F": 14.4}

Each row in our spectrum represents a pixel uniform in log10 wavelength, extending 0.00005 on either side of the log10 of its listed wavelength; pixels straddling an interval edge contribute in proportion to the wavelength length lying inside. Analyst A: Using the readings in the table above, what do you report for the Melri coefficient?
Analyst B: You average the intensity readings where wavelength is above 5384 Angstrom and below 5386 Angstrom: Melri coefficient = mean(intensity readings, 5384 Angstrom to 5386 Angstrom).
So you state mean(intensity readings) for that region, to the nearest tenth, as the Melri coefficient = 15.6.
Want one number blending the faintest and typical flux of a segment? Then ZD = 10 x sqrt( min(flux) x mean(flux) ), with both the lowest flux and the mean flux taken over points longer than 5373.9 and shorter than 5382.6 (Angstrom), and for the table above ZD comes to 156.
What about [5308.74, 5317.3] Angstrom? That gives 142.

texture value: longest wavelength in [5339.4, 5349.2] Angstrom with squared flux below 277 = 5348.61 Angstrom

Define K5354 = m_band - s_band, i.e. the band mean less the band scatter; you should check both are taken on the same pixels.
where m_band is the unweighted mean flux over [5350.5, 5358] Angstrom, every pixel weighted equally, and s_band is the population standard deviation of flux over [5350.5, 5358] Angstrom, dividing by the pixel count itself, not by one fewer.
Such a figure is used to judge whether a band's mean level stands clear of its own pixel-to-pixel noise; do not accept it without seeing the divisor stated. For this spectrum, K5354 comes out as 17.8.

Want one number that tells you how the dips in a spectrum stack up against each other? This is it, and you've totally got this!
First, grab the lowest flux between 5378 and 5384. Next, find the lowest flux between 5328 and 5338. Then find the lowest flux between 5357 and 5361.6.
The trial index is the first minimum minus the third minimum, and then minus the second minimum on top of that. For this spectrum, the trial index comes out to -16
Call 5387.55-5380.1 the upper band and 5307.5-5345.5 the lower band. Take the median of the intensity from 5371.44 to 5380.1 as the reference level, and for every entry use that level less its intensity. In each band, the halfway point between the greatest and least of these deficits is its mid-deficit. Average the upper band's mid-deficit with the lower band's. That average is -0.6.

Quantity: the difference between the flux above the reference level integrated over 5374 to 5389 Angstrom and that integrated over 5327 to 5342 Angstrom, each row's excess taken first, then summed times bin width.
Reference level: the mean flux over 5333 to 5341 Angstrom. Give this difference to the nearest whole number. -7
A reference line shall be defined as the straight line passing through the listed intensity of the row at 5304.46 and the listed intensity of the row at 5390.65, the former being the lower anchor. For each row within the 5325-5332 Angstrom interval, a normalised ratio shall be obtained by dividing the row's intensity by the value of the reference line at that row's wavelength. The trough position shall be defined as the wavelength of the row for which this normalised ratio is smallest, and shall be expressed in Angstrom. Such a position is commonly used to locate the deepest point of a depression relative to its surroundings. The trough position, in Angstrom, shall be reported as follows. 5330.17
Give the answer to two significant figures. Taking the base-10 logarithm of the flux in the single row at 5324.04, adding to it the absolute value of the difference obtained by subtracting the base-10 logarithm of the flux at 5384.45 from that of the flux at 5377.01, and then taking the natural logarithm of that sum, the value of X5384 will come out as 0.21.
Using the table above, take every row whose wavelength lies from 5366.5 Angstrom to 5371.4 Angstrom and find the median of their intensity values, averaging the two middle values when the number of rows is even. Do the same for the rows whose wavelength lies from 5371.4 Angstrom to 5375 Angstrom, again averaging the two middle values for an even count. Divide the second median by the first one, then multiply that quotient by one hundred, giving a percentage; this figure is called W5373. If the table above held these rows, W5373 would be 103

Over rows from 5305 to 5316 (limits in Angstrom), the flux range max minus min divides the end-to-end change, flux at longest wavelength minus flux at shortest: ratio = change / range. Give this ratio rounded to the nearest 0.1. 0.3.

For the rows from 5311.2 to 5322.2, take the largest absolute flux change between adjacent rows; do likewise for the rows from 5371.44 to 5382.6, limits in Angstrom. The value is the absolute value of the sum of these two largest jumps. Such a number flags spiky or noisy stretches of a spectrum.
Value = 12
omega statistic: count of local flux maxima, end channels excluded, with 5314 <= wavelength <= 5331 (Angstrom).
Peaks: 5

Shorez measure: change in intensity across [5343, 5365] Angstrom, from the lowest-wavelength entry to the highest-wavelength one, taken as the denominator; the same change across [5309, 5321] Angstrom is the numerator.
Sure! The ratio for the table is -1.8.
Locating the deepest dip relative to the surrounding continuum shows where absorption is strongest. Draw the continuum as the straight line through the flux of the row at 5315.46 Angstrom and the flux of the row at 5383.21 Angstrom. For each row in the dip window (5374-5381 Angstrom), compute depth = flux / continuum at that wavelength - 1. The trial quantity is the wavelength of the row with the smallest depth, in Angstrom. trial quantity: 5375.78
